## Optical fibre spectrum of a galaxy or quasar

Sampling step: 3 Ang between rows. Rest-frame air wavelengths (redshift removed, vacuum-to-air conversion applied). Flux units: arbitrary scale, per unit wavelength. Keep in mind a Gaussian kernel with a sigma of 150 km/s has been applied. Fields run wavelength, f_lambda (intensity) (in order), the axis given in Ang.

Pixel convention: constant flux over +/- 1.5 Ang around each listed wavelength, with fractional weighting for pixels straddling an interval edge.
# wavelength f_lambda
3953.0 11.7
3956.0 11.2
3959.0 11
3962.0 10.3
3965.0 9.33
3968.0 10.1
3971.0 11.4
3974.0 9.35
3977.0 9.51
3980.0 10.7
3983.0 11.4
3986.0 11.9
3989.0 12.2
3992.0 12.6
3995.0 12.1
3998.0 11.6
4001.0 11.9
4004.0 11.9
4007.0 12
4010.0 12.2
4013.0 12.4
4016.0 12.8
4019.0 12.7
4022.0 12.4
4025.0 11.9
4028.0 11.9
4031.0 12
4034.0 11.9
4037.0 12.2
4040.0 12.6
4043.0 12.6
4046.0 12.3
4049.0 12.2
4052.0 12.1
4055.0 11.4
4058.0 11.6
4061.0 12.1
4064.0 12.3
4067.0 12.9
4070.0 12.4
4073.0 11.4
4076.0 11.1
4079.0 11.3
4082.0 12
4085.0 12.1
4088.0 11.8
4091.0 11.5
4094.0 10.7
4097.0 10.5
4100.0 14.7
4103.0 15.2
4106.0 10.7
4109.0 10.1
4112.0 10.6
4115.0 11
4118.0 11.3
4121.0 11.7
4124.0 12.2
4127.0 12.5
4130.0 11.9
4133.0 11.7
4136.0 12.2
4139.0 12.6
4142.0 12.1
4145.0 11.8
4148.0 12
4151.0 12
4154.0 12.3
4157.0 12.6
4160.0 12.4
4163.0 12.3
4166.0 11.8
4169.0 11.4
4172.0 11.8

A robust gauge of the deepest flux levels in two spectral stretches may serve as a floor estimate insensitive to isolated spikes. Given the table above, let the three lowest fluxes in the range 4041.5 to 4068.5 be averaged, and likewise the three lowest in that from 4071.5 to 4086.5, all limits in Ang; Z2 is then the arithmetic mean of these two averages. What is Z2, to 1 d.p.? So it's 11.5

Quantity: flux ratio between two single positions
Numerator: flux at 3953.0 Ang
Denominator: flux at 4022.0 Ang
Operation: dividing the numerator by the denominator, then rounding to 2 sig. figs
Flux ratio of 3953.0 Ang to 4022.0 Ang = 0.94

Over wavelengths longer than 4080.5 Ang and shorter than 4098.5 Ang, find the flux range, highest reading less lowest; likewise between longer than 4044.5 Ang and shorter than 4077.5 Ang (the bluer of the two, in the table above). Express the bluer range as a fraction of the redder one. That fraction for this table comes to 1.1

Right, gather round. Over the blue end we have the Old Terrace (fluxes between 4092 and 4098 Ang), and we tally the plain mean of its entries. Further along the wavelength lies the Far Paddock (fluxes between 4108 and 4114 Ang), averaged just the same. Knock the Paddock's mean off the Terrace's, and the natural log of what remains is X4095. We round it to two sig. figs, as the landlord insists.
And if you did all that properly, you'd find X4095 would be -1.4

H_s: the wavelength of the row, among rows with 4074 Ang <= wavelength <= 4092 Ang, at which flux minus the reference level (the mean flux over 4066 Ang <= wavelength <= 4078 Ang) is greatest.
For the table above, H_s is 4085.0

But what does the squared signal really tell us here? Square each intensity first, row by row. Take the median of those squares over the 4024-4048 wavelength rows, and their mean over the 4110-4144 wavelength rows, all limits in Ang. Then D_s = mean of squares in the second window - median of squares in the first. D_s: -7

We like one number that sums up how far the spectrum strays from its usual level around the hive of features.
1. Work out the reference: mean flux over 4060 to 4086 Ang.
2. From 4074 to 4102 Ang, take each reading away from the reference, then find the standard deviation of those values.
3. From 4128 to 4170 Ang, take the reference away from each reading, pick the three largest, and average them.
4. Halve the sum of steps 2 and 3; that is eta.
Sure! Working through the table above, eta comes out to 0.9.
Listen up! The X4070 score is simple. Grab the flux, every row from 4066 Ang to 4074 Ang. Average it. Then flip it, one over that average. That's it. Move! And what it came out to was 0.082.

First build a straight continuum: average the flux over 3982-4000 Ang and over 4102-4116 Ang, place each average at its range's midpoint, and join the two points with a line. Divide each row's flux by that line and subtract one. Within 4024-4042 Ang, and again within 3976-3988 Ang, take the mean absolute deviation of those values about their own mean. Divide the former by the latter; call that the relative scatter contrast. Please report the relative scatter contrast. 0.3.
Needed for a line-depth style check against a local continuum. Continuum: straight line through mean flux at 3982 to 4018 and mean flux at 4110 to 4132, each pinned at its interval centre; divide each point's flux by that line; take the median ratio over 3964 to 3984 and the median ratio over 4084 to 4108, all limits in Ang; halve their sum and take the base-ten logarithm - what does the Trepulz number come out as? -0.041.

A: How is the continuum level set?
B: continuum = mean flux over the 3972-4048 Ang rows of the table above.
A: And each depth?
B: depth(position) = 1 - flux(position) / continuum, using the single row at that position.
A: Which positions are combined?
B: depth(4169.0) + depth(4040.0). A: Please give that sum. -0.02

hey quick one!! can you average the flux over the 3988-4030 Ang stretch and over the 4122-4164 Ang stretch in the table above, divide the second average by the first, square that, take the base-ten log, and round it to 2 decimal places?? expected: 0.00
